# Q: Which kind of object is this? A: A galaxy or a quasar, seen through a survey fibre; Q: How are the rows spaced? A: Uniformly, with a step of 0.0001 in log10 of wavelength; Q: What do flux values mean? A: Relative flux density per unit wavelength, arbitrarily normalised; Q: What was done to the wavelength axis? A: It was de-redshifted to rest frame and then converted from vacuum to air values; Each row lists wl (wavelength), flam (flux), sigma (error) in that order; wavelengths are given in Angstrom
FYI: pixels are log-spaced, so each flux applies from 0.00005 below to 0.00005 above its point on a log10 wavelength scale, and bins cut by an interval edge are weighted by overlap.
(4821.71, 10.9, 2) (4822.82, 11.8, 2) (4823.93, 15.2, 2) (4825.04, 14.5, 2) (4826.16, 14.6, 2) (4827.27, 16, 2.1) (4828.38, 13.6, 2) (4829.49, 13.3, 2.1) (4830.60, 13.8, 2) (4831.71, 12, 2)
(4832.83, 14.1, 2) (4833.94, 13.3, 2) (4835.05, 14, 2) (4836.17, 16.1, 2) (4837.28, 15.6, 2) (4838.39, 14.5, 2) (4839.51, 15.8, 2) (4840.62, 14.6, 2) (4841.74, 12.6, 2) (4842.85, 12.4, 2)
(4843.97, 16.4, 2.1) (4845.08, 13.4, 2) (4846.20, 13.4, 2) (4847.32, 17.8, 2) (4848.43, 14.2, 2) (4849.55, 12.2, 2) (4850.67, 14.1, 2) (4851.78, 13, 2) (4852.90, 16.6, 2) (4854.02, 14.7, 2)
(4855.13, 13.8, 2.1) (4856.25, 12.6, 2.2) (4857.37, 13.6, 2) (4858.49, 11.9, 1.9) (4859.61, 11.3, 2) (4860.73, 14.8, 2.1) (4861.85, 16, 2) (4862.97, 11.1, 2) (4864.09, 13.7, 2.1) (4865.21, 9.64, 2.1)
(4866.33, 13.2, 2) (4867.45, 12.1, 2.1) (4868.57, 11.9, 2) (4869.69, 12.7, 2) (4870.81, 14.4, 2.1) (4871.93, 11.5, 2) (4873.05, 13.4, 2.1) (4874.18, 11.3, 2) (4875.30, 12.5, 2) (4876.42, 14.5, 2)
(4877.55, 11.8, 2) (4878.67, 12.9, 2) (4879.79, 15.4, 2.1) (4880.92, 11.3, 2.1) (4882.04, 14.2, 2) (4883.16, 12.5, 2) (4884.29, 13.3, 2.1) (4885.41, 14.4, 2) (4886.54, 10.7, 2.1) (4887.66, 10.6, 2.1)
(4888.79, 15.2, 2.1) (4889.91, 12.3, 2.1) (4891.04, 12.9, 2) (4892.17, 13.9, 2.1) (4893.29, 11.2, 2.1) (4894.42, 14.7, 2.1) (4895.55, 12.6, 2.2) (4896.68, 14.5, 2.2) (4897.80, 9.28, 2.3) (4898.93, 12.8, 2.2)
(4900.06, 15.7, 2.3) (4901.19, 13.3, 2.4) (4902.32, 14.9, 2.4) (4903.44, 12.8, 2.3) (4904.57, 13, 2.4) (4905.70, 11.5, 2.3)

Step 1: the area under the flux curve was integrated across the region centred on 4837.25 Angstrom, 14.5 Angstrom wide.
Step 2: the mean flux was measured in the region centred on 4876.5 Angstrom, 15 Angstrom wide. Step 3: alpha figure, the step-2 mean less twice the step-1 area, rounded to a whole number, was -400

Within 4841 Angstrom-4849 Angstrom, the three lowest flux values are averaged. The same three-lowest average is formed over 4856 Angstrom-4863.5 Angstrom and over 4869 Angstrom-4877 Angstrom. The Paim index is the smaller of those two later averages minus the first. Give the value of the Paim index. -1.37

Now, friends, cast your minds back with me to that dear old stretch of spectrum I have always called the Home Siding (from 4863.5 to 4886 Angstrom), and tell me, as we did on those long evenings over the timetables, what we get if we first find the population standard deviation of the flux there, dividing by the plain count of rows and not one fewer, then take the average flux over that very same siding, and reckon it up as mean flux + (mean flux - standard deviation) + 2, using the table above 26.3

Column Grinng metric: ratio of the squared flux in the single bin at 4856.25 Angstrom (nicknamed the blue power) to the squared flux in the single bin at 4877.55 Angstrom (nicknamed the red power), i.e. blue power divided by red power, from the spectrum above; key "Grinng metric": 1.14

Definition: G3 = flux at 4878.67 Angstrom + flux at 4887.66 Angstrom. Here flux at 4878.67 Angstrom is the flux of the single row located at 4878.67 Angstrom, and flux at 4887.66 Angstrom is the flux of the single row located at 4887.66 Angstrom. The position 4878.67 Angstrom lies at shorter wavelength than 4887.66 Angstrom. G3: 23.5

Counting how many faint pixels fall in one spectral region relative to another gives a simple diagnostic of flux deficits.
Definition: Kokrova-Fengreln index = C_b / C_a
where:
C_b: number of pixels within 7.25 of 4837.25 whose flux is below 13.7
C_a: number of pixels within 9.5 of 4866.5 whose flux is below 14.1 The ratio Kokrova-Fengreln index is 0.286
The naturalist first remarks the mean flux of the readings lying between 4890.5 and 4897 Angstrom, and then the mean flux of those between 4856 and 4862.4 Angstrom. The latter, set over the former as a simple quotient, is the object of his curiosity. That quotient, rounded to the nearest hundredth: 1.01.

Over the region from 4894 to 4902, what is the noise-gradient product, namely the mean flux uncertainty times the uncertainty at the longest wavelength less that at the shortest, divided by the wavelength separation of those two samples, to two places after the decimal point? 0.10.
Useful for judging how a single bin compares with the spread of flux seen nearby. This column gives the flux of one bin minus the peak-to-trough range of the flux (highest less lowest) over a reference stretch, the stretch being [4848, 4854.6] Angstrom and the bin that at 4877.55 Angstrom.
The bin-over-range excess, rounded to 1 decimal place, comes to 7.4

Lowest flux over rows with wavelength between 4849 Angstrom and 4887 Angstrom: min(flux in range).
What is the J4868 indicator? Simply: 9.64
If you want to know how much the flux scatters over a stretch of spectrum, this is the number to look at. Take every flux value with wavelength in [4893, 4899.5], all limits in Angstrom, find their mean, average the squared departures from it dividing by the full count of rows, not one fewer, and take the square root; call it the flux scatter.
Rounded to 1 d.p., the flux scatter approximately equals 1.9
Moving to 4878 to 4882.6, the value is 1.5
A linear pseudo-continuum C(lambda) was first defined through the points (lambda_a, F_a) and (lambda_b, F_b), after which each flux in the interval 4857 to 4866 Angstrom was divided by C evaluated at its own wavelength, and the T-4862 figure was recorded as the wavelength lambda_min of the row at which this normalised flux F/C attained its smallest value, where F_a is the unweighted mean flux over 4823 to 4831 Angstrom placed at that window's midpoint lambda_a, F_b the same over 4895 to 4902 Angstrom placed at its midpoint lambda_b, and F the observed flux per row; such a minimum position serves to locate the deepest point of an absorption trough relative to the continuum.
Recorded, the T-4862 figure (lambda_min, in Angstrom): 4865.21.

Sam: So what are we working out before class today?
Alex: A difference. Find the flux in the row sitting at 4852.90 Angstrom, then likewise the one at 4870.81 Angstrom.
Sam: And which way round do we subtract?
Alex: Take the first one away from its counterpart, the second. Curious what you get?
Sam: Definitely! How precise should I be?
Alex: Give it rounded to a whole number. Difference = -2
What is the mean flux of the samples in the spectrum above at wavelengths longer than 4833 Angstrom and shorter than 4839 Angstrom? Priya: 14.7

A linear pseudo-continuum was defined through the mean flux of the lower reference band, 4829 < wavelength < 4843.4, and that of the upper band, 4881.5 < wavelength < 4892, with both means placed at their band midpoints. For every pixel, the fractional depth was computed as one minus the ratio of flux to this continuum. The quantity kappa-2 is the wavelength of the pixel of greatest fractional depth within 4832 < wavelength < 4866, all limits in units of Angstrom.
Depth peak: 4865.21 Angstrom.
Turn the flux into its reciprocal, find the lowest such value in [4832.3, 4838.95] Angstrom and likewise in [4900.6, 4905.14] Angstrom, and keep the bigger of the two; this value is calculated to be 0.0671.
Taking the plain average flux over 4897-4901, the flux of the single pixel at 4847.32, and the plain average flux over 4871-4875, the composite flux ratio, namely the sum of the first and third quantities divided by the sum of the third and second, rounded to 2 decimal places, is 0.83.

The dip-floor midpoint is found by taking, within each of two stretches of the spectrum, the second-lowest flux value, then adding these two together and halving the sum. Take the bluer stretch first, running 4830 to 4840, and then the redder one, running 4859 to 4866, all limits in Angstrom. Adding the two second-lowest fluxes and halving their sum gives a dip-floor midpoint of 12.2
